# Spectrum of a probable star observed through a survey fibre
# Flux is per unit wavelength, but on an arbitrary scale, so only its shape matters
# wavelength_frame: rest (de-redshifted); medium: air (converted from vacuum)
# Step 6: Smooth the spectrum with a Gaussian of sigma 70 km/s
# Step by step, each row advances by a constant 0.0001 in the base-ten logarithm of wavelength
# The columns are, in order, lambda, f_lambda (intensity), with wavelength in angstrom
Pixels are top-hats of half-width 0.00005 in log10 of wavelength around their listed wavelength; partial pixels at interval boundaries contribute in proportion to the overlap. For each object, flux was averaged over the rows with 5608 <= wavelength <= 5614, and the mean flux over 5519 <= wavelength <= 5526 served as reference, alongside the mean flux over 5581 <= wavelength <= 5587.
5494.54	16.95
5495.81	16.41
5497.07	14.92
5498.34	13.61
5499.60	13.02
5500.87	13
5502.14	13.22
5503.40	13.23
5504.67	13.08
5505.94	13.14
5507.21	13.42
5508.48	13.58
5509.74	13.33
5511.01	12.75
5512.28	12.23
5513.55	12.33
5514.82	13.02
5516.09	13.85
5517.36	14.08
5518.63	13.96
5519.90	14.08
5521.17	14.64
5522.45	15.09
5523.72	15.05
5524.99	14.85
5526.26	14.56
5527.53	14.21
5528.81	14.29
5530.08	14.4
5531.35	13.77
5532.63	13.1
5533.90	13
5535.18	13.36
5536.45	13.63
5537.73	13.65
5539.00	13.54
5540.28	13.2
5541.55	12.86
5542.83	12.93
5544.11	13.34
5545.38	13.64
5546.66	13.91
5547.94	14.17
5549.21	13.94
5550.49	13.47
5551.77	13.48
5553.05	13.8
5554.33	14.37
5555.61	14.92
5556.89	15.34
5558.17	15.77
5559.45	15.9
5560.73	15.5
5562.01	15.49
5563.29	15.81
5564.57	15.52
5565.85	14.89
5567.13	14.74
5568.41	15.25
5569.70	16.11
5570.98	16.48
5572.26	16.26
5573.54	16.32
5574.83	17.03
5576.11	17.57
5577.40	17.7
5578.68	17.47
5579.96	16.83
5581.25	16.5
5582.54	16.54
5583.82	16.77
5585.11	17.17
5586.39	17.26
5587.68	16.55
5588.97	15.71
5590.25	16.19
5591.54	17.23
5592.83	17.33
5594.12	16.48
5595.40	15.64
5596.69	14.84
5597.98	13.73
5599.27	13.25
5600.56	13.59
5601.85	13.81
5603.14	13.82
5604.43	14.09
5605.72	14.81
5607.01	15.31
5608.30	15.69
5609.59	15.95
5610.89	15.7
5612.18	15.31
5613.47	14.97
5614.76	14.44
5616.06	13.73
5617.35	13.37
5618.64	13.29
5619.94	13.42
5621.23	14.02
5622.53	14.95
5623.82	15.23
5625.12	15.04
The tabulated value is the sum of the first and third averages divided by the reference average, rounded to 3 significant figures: 2.20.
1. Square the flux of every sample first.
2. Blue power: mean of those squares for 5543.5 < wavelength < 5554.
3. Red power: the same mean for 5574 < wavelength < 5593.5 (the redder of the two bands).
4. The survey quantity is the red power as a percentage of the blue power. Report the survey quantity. 152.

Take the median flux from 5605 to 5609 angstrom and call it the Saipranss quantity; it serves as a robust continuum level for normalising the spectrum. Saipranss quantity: 15.3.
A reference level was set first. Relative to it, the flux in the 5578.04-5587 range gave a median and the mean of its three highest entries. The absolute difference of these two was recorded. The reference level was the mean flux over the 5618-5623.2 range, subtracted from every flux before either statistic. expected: 0.47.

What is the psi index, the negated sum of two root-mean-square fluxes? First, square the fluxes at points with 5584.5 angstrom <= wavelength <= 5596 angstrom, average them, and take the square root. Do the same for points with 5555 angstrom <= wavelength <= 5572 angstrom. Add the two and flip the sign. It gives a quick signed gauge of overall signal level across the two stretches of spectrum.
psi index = -32.2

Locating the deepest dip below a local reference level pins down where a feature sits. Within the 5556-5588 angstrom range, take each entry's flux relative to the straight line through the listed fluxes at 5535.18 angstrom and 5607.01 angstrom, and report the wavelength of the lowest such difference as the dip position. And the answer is 5567.13 angstrom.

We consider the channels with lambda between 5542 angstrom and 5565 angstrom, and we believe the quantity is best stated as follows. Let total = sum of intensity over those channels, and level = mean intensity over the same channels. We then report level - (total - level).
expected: -232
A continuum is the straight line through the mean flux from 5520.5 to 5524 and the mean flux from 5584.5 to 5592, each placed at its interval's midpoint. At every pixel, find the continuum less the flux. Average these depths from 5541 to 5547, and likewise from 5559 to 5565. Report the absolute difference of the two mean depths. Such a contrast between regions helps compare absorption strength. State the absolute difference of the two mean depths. 1.8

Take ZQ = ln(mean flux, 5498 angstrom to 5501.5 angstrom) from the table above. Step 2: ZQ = 2.58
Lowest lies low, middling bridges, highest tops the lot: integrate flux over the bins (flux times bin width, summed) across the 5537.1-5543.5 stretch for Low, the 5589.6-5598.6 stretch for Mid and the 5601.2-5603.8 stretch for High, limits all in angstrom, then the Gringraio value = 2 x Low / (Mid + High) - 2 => -1.1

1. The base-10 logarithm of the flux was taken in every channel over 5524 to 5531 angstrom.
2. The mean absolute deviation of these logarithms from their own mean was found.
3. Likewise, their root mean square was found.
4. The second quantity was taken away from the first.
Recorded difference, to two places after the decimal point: -1.15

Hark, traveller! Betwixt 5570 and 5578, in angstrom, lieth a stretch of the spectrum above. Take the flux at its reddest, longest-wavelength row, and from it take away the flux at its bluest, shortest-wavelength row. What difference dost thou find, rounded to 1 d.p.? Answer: 1.2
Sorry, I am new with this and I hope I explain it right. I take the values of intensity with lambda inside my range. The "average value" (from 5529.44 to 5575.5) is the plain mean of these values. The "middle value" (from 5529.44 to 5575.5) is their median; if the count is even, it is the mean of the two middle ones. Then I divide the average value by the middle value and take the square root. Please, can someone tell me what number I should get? 1.01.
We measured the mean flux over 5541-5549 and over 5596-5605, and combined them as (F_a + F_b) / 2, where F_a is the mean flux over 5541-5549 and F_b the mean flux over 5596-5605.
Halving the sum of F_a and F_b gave 13.7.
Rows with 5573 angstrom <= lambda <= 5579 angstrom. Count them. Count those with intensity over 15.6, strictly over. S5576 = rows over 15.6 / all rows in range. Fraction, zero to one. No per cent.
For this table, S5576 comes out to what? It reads 1.0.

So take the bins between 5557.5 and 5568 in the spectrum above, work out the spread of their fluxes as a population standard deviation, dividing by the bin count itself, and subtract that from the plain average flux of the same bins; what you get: 15.1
